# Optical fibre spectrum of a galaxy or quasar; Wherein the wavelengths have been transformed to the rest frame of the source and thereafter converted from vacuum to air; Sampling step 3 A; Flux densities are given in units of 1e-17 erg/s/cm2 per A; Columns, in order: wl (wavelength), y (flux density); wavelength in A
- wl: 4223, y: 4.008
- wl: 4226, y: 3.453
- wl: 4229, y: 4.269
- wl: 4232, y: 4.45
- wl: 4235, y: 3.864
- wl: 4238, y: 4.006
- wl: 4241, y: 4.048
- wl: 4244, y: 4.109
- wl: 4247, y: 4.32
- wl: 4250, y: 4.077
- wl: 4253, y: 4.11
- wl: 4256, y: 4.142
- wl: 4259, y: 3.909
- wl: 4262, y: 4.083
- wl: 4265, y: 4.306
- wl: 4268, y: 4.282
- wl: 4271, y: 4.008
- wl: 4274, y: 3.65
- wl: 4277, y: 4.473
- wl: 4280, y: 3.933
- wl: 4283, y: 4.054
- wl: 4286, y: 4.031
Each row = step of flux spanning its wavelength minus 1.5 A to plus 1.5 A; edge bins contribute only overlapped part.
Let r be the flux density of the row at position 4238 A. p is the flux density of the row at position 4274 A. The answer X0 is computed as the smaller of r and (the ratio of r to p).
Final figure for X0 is 1.10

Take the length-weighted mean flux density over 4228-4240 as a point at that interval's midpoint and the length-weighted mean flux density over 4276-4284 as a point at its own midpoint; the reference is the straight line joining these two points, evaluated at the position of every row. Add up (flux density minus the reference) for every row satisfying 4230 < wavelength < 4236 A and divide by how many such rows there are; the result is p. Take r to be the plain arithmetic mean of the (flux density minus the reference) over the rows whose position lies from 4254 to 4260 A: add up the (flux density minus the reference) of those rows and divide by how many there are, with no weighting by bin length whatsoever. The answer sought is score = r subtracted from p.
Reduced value 0.13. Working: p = 0.02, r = -0.113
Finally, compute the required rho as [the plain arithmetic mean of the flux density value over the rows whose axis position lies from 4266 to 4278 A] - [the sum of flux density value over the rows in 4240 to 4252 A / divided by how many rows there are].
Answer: -0.04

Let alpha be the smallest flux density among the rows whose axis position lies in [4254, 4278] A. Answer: 3.65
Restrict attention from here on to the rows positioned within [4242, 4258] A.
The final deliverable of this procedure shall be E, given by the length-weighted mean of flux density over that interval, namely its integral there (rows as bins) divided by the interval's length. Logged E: 4.14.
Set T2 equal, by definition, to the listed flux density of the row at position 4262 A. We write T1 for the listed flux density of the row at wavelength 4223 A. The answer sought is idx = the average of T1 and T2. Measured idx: 4.05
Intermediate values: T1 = 4.008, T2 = 4.083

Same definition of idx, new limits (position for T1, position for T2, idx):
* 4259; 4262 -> 4.00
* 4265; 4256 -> 4.22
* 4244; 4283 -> 4.08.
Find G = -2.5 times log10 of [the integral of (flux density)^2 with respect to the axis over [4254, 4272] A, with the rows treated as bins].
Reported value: -6.22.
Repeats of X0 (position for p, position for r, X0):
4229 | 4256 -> 0.97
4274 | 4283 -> 1.11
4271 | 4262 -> 1.02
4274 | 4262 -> 1.12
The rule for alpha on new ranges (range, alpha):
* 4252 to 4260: 3.909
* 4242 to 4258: 4.077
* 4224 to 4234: 3.453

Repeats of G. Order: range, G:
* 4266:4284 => -6.19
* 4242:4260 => -6.21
